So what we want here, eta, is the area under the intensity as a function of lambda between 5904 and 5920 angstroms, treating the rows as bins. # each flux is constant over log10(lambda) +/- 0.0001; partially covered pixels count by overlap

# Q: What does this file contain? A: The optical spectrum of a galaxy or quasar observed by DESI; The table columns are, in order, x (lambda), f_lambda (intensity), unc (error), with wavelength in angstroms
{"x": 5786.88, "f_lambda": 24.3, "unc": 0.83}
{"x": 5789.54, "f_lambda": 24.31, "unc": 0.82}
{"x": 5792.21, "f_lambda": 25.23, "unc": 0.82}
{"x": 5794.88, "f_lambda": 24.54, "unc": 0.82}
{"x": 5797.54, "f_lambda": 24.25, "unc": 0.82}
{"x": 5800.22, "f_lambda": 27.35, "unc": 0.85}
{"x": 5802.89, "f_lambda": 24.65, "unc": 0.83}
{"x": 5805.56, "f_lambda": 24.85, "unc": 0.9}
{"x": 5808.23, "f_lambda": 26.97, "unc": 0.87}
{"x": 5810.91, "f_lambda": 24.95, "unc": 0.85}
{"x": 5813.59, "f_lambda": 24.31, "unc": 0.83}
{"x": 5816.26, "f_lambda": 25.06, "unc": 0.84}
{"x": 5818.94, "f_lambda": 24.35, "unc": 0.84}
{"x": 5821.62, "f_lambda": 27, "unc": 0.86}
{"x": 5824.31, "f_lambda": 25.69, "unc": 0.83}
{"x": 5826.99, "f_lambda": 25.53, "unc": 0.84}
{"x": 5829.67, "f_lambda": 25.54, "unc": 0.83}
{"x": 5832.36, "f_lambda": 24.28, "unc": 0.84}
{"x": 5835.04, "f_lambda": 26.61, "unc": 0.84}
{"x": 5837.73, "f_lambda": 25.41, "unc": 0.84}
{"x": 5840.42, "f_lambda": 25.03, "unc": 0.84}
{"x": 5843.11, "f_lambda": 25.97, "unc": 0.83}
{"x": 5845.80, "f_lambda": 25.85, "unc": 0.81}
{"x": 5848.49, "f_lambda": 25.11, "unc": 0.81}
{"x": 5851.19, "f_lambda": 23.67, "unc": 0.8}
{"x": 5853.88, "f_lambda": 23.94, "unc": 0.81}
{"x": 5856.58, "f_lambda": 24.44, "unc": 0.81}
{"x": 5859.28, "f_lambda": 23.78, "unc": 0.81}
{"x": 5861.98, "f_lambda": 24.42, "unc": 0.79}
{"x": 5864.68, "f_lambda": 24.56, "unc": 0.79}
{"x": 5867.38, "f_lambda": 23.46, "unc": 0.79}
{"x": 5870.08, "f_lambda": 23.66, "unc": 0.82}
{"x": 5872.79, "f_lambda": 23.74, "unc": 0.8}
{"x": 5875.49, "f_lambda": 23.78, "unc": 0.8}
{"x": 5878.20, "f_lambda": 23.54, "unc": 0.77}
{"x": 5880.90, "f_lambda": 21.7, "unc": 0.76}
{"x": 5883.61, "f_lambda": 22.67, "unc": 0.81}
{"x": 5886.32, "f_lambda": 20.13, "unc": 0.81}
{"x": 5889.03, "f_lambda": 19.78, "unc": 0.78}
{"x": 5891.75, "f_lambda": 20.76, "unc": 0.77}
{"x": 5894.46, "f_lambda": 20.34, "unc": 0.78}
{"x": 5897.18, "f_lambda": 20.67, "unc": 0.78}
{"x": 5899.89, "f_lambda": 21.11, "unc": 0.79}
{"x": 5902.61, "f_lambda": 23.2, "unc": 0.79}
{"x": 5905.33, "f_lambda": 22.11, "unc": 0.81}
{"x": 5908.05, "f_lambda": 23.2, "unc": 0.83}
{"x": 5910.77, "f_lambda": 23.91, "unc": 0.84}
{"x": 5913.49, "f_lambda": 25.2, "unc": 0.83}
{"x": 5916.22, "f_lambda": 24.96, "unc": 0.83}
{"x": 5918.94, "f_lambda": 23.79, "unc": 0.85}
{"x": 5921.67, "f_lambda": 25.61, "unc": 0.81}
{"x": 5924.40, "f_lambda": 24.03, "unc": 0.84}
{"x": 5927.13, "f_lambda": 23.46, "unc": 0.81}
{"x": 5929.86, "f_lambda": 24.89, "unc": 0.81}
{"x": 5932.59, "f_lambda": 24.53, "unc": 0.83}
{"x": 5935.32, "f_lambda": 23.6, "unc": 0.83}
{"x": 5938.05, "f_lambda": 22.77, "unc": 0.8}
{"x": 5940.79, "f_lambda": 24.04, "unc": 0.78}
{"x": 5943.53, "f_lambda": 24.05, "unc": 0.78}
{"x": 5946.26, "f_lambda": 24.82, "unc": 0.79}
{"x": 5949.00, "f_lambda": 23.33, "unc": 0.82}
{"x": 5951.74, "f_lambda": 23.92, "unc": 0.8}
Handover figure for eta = 382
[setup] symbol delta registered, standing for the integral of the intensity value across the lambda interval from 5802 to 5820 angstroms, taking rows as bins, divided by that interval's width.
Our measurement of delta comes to 25.0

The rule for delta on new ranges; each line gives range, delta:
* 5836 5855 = 25.0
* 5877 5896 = 21.2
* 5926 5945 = 23.9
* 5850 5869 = 24.0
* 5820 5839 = 25.7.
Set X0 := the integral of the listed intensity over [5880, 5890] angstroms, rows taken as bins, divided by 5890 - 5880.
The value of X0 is 21.1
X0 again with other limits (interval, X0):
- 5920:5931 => 24.5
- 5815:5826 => 25.5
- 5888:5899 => 20.4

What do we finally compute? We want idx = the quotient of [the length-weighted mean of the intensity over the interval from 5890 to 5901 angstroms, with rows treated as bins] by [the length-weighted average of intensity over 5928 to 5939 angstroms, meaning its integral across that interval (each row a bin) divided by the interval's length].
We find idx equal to 0.86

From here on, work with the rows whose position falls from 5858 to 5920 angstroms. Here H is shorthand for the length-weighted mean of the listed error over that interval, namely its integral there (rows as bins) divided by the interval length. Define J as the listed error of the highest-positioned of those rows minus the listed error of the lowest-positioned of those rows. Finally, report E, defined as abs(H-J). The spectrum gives 0.76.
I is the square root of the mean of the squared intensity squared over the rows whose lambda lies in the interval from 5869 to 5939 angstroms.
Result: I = 535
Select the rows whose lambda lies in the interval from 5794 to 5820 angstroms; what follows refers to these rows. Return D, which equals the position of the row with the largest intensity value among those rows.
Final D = 5800.22 angstroms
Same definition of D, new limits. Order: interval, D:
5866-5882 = 5875.49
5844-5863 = 5845.80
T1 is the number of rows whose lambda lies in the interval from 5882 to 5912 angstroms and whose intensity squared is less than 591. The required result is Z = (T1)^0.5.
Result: 3.3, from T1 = 11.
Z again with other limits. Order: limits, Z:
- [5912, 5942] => 2.4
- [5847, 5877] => 2.6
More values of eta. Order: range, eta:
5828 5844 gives 407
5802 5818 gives 402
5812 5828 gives 405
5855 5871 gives 385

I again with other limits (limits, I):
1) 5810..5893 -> 591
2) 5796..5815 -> 646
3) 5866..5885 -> 541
